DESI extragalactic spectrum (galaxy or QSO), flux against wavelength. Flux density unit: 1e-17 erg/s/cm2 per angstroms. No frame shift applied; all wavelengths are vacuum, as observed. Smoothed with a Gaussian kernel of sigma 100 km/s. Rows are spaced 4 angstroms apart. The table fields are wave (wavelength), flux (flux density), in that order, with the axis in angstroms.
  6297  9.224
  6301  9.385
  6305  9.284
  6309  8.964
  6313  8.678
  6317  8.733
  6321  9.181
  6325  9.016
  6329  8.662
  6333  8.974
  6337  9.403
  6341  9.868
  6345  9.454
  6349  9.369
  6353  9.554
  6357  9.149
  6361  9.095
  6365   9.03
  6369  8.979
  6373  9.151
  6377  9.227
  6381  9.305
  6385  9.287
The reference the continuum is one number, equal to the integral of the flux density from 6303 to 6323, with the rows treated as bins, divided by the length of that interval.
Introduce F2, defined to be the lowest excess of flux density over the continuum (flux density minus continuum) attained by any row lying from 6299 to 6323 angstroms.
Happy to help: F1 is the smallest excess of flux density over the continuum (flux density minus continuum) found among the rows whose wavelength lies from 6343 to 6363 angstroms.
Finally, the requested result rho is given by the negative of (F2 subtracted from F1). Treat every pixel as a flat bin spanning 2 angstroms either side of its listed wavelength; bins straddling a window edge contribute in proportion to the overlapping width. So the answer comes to -0.4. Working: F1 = 0.13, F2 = -0.3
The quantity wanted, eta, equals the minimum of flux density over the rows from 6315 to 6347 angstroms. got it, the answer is 8.662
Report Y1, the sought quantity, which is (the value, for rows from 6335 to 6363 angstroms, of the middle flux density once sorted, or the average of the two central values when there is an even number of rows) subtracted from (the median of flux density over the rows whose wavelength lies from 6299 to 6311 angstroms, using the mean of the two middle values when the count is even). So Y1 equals -0.1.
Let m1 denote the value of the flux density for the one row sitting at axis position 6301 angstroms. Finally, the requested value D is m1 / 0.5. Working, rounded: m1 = 9.385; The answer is 18.8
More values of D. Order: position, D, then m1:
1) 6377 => 18.5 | 9.227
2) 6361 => 18.2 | 9.095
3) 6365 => 18.1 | 9.03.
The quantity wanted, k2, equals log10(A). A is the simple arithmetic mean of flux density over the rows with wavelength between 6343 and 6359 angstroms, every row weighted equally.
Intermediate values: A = 9.4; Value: 0.972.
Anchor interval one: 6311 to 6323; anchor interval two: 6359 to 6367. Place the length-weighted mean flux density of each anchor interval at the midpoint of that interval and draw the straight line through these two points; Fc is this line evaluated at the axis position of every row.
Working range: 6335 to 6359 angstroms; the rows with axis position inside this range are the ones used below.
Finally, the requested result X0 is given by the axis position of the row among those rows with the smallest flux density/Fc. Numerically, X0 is 6357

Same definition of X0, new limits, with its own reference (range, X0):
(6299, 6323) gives 6313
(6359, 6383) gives 6369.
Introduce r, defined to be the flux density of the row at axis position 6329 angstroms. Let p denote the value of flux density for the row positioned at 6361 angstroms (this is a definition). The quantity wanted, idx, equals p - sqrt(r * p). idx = 0.22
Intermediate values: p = 9.095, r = 8.662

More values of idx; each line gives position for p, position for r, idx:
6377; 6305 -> -0.03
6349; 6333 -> 0.20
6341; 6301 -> 0.24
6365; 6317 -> 0.15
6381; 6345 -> -0.07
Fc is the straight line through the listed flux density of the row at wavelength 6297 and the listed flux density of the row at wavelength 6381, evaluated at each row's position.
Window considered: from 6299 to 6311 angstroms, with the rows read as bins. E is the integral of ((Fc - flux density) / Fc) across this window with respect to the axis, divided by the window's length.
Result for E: 0.002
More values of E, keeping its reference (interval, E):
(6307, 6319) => 0.048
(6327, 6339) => 0.027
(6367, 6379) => 0.019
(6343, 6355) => -0.020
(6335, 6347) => -0.033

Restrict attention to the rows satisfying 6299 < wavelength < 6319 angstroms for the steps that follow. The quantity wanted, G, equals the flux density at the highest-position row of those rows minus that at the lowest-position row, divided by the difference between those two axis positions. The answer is -0.041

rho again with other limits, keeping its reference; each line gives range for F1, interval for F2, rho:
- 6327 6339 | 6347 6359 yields 0.5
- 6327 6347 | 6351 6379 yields 0.3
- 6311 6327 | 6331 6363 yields 0.3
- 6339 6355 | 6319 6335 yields -0.7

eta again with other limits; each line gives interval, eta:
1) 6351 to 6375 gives 8.979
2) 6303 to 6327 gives 8.678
